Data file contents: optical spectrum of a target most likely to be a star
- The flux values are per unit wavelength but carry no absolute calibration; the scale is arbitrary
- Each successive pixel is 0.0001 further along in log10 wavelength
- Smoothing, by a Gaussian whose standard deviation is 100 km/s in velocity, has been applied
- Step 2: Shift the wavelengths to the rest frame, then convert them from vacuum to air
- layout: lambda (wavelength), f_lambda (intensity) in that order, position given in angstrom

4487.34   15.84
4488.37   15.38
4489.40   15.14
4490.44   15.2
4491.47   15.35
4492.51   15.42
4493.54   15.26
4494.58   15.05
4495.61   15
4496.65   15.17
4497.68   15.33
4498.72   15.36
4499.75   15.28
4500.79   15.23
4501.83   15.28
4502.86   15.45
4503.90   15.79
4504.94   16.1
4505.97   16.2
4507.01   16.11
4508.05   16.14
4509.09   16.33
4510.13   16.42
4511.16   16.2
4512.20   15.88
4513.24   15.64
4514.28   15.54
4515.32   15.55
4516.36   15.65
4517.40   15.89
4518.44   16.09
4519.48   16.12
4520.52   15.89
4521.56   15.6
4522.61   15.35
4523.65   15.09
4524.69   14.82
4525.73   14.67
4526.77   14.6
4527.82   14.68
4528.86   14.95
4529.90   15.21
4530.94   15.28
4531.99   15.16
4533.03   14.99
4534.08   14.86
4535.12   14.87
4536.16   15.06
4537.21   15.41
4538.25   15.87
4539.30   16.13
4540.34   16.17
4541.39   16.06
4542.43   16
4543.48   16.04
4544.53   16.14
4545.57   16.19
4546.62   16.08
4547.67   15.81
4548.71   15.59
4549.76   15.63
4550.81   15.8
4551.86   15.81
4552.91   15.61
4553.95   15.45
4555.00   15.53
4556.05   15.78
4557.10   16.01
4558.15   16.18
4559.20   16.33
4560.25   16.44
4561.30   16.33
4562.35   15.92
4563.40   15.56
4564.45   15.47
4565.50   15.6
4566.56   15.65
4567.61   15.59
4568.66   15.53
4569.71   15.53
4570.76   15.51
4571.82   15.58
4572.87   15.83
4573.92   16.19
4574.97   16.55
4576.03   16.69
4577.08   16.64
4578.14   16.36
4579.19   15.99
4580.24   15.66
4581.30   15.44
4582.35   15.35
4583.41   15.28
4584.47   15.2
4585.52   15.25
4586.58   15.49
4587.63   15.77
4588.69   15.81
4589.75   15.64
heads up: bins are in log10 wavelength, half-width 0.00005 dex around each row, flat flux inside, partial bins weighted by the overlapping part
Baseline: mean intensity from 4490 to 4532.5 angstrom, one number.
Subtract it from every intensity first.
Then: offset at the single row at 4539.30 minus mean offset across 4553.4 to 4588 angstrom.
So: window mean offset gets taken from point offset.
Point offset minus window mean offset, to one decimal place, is 0.3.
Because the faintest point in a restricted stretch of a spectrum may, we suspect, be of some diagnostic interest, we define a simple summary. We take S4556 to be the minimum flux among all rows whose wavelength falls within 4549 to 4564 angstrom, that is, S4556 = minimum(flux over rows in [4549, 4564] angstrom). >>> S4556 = 15.45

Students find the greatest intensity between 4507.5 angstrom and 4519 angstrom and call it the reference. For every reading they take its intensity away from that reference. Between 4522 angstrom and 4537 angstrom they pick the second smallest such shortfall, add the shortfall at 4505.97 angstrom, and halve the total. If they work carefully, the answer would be 0.68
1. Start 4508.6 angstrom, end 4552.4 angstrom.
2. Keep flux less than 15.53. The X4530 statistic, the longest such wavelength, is 4537.21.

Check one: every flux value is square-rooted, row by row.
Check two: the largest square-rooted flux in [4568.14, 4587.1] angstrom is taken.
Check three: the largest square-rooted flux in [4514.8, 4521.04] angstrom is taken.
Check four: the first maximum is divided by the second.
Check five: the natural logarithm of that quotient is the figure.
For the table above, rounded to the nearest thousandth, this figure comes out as 0.017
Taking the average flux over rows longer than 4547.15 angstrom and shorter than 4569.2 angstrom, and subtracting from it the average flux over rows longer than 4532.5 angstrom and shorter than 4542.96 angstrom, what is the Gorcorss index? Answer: 0.25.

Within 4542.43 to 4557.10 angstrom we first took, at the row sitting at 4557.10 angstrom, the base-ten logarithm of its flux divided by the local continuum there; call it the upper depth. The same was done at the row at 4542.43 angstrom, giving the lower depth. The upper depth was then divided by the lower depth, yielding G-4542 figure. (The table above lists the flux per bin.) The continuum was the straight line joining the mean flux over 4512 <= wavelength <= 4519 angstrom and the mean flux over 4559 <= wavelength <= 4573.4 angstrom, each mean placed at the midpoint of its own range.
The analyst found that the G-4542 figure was 1.0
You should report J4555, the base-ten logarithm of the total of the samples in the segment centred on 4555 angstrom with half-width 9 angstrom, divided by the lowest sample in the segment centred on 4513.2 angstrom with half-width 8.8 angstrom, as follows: 1.240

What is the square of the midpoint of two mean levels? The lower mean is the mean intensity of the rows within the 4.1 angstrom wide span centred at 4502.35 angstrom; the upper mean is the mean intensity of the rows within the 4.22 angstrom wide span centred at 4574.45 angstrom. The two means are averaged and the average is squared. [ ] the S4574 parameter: 252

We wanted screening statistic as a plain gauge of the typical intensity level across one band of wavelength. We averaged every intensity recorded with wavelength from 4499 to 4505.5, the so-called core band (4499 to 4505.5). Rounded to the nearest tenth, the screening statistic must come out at 15.5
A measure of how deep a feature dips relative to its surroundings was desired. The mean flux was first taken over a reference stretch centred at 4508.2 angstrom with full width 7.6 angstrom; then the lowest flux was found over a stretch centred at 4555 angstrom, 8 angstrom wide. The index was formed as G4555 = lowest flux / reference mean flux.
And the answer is 0.953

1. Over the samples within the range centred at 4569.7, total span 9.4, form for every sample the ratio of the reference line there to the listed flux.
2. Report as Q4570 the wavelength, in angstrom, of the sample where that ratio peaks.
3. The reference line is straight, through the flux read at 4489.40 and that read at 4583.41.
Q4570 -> 4570.76 angstrom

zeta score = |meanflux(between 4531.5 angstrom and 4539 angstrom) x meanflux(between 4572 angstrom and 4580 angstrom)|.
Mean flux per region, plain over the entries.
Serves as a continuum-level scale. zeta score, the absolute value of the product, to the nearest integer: 248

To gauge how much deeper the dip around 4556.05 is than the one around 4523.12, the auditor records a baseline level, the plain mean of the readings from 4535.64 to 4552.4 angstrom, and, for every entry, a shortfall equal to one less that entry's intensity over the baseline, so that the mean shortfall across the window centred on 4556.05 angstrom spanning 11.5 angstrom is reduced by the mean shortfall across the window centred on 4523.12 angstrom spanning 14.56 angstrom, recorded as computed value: -0.038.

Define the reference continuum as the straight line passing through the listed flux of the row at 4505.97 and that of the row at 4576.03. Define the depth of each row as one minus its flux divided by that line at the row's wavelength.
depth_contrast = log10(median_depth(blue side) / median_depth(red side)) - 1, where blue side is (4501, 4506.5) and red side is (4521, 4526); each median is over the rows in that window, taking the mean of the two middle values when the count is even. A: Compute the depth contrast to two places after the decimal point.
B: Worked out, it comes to -1.49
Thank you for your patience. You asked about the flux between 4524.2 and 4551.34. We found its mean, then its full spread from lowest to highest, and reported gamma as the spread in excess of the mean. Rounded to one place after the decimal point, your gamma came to -13.9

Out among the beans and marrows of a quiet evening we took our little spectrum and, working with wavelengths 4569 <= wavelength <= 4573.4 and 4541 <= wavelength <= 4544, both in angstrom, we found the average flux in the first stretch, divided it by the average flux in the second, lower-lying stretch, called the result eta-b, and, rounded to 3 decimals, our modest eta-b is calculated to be 0.974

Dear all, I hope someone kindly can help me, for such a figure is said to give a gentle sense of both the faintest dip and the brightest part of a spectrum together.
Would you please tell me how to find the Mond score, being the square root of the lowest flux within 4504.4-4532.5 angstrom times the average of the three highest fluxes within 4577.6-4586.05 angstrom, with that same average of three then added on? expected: 31.3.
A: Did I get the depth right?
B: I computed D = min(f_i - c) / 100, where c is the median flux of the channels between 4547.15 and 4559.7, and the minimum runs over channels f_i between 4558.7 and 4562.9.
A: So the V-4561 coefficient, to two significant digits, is 0.0013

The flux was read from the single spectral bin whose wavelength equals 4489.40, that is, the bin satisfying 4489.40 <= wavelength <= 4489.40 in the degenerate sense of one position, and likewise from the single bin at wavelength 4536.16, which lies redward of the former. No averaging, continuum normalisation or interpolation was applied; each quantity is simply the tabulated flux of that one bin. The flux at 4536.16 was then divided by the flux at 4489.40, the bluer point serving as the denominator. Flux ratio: 0.99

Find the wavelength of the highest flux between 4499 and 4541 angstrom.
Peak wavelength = 4510.13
